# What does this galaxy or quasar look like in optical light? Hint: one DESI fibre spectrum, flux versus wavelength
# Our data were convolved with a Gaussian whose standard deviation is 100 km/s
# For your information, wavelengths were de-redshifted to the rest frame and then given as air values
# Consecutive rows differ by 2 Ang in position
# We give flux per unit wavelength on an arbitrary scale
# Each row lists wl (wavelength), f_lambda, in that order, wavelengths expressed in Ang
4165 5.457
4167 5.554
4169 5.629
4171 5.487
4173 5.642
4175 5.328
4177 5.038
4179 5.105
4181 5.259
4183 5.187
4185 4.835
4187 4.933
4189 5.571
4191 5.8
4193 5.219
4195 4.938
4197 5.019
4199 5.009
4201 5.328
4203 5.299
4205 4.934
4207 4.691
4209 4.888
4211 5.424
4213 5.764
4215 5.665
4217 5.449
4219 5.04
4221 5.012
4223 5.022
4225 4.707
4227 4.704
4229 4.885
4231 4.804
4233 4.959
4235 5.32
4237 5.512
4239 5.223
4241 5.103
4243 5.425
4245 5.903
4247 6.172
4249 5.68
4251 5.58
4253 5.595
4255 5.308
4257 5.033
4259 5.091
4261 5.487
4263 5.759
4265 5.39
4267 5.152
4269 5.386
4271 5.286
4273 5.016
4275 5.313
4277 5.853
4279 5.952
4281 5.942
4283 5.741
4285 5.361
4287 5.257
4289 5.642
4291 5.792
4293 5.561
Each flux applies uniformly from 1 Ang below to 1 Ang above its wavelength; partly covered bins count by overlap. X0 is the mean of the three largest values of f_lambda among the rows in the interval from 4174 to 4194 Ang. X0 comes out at 5.6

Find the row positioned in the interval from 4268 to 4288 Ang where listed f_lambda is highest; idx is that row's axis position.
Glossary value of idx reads 4279 Ang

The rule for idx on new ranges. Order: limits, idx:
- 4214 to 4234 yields 4215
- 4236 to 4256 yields 4247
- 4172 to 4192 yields 4191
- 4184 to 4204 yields 4191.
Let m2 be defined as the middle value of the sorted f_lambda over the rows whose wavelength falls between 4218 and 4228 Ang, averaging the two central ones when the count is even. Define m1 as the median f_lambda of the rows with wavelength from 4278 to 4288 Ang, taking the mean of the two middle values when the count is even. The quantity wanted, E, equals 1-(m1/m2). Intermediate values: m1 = 5.7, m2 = 5.0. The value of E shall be -0.15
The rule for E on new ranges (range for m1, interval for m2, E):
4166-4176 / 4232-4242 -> -0.06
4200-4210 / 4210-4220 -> 0.09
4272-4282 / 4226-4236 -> -0.20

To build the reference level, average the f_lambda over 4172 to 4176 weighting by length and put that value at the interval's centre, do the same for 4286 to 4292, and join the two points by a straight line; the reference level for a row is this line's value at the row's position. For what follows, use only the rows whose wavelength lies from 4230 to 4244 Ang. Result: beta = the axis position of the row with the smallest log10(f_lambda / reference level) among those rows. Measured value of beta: 4231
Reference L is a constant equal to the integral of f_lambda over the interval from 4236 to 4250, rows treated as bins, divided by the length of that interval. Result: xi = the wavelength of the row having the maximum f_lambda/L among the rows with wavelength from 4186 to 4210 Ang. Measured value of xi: 4191 Ang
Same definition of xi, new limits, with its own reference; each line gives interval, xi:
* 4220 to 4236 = 4235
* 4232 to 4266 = 4247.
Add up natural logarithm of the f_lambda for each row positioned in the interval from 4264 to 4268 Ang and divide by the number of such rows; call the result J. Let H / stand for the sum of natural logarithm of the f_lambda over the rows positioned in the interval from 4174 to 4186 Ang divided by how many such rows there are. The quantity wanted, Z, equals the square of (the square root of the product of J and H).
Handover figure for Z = 2.72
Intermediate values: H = 1.63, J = 1.66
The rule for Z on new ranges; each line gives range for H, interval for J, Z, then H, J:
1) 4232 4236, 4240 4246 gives 2.78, 1.64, 1.70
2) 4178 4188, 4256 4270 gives 2.71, 1.62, 1.67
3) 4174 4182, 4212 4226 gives 2.72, 1.65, 1.65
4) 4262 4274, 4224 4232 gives 2.61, 1.67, 1.56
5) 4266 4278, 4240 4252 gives 2.89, 1.67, 1.73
